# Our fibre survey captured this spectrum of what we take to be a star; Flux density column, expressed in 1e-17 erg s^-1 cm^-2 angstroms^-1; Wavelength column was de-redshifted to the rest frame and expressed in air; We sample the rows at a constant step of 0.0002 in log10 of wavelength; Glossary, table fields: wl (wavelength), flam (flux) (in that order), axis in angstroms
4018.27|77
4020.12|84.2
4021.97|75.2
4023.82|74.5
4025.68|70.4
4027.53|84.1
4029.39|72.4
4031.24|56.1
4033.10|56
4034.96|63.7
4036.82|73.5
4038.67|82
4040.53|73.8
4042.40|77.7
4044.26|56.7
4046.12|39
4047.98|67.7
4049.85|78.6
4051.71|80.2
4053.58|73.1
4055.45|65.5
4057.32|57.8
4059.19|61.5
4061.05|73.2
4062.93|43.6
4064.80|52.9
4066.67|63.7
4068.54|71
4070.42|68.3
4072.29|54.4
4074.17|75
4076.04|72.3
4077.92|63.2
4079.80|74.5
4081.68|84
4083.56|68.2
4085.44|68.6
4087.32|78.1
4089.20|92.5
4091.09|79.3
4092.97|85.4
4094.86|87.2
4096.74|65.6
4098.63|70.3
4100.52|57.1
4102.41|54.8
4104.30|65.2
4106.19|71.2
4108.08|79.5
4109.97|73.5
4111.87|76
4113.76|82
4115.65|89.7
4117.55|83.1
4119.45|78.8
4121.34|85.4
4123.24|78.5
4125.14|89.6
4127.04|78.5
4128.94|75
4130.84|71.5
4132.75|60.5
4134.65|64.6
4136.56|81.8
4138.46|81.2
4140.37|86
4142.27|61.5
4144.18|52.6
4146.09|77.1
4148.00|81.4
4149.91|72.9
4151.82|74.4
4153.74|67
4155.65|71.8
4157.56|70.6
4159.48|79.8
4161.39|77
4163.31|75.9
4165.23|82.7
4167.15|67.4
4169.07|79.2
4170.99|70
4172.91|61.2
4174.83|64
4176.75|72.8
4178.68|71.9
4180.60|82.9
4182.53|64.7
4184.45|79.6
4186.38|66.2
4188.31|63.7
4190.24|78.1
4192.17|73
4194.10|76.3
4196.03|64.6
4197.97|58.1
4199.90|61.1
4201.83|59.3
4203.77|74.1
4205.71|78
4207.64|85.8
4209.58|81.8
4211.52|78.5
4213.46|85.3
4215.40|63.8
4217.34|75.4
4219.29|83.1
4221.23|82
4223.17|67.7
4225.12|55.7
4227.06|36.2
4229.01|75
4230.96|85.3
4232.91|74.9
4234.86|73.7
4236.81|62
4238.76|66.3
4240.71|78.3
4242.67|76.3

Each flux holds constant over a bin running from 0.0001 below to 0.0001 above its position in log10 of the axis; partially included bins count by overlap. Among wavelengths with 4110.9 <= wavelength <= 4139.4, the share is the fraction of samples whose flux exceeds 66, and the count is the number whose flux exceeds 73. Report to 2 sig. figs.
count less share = 11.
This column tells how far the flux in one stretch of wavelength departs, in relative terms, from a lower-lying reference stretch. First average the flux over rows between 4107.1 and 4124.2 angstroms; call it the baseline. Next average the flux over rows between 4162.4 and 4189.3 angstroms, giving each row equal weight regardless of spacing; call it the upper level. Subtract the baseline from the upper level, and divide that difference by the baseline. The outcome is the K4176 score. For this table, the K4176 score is -0.11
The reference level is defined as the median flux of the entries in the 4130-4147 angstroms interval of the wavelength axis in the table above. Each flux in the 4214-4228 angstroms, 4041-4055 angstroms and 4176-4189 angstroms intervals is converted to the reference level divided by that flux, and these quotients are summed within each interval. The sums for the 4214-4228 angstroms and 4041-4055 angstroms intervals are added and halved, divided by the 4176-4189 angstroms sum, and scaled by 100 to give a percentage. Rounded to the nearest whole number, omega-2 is 113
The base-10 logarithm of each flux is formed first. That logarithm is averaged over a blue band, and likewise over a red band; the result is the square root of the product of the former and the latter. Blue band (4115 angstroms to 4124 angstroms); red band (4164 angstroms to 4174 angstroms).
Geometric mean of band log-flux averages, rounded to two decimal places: 1.89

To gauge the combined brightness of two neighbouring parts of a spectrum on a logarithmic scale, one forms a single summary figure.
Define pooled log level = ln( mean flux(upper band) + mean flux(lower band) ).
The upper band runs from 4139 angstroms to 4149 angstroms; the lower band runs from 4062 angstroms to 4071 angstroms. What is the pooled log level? 4.88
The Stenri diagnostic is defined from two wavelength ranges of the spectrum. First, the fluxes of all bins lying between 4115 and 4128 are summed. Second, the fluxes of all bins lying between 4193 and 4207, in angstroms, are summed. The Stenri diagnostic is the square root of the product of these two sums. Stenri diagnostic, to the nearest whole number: 525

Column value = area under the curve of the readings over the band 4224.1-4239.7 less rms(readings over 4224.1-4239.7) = 964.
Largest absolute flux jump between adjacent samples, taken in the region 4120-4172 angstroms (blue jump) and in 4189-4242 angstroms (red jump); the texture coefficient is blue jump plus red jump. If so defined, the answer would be 63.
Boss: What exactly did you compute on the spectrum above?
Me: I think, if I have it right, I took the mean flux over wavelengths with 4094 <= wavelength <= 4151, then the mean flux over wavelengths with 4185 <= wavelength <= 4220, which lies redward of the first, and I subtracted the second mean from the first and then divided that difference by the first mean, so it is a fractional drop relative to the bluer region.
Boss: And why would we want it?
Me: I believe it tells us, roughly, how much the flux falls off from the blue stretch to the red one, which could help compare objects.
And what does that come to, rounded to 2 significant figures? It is 0.025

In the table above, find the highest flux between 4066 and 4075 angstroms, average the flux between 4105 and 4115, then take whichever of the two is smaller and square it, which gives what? 5625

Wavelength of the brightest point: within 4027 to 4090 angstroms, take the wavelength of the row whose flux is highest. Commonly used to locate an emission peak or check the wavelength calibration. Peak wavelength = 4089.20 angstroms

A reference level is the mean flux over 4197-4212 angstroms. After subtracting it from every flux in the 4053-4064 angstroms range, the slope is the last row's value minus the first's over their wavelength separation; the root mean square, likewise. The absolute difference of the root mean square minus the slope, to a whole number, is 17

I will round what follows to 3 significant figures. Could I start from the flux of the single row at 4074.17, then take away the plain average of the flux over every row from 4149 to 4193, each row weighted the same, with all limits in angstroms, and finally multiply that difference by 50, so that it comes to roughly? 127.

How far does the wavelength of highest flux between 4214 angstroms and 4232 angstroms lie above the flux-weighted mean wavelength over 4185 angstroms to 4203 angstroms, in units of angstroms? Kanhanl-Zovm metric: 37.1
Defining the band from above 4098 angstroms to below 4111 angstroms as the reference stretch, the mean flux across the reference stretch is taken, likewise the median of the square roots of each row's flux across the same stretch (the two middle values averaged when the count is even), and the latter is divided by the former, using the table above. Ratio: 0.1245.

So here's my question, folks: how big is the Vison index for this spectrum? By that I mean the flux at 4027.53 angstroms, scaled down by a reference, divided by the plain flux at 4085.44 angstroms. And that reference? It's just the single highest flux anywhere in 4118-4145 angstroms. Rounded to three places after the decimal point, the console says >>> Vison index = 0.014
